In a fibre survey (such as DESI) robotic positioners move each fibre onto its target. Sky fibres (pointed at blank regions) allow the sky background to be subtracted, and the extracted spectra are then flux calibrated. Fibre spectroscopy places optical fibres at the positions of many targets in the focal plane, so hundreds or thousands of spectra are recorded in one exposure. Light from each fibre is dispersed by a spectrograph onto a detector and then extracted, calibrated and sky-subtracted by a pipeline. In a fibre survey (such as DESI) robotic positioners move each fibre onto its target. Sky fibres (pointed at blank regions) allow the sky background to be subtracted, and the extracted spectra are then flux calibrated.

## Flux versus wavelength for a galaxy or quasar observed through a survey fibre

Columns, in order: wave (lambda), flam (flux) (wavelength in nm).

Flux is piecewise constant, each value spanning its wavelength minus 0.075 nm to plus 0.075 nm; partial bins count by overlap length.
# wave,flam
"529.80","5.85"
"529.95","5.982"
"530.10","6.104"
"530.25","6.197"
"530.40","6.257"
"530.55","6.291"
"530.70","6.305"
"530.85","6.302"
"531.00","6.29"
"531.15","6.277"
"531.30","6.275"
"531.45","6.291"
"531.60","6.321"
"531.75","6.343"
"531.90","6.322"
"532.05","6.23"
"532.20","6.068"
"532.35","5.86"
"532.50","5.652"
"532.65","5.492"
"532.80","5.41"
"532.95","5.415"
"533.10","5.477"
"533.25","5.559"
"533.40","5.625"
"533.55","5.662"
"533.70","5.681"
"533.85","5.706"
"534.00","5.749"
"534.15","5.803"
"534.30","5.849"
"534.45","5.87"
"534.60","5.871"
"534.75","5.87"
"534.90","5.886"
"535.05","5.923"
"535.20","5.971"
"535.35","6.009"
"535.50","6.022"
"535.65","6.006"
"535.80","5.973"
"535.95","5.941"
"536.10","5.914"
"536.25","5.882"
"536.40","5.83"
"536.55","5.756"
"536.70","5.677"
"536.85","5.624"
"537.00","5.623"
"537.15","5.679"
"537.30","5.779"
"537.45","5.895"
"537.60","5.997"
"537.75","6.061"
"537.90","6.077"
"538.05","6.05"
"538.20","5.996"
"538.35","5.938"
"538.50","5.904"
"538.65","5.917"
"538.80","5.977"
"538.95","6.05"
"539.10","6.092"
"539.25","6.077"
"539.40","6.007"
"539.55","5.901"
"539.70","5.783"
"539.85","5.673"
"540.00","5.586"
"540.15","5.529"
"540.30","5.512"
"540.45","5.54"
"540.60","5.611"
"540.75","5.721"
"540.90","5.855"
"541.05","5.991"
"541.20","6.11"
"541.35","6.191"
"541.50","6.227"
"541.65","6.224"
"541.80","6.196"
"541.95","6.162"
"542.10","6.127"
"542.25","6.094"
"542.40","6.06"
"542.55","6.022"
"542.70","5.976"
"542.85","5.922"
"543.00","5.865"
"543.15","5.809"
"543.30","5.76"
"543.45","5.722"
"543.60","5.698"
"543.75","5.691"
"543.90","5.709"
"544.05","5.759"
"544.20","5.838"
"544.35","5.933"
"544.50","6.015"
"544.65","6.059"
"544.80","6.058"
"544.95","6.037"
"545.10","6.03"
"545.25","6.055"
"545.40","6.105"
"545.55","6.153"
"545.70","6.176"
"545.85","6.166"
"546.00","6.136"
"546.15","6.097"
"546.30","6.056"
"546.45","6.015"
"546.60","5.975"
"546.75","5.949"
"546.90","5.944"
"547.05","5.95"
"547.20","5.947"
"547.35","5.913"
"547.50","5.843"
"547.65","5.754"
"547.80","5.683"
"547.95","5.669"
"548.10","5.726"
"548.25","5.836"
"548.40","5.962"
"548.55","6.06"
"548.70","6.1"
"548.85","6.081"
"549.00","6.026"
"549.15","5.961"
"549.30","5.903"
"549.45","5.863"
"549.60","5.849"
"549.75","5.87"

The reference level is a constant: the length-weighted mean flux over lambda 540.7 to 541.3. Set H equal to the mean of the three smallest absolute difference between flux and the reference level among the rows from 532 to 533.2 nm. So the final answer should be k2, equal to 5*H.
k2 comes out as 0.8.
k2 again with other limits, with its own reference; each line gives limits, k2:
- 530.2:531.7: 1.5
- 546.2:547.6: 0.0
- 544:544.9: 0.3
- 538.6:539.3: 0.3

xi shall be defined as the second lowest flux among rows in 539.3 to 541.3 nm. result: 5.529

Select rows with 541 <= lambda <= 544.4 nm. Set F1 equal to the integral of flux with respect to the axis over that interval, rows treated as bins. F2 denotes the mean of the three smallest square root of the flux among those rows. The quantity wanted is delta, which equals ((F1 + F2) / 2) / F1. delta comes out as 0.559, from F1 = 20.26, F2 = 2.39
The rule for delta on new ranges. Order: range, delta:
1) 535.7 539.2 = 0.558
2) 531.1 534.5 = 0.558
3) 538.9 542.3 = 0.558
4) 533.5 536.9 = 0.560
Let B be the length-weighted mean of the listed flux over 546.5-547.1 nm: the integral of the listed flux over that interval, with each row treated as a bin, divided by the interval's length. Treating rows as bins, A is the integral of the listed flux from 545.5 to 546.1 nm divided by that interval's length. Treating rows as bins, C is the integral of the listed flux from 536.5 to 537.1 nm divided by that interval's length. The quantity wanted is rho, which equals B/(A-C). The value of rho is 12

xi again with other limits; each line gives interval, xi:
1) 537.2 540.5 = 5.529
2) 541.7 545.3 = 5.698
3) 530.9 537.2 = 5.415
